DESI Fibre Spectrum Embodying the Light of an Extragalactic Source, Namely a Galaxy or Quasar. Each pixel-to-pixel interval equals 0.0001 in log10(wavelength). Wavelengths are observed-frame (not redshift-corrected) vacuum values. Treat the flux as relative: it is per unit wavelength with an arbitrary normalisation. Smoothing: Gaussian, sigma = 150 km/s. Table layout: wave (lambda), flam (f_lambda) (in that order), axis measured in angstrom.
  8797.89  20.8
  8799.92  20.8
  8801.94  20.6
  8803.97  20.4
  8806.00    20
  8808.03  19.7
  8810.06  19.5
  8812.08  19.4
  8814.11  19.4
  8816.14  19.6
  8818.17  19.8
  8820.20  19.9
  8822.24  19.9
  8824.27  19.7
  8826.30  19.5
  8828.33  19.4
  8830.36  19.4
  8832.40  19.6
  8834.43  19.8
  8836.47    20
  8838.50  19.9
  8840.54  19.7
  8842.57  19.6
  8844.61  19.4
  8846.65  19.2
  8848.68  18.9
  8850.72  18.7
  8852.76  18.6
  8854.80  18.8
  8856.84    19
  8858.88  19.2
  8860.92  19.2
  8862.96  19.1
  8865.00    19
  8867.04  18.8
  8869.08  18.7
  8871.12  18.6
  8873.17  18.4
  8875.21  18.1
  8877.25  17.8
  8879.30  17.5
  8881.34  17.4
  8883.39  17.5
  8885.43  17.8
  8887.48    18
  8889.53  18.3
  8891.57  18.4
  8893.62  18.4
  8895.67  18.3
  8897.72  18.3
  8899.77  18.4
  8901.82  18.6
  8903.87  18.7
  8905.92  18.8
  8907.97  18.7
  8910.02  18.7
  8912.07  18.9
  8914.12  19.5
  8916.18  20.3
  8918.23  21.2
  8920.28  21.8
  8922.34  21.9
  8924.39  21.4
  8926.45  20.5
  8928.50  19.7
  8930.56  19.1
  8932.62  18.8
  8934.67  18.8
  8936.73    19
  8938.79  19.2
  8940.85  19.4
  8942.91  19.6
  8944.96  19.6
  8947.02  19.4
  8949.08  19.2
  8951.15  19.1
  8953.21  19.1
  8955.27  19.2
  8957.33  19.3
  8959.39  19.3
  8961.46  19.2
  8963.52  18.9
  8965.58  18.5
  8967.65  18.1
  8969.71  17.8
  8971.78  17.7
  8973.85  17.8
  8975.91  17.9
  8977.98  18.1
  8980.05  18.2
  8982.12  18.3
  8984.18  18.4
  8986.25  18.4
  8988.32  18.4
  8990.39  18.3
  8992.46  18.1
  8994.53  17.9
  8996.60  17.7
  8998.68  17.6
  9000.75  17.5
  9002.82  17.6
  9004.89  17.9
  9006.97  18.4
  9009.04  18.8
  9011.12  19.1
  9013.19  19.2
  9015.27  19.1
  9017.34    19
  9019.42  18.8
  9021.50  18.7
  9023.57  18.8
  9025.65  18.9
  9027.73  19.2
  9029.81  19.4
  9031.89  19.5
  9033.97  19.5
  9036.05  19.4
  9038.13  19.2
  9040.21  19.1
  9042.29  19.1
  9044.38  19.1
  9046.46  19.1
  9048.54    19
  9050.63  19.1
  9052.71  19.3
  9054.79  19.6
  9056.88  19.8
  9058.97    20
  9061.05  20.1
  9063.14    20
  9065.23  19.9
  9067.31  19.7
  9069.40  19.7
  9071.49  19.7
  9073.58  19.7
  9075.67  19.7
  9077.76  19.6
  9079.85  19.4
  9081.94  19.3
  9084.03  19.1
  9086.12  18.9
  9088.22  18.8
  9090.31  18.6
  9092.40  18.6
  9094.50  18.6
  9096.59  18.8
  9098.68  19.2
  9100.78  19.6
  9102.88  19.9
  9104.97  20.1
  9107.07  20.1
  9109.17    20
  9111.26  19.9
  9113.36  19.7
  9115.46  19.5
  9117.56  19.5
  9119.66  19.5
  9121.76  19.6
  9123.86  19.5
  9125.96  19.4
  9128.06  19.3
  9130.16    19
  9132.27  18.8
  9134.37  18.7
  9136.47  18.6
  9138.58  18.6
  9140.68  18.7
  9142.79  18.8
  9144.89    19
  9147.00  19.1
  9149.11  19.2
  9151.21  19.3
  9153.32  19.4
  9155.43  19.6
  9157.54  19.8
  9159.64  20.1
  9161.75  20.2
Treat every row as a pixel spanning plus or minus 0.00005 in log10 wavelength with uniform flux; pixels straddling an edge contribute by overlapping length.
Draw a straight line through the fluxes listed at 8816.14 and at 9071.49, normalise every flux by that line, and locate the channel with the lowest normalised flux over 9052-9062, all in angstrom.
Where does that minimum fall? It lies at 9052.71 angstrom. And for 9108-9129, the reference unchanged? 9128.06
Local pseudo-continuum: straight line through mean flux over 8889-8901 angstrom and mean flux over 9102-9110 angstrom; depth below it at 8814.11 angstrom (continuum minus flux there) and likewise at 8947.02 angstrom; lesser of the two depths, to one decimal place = -1.7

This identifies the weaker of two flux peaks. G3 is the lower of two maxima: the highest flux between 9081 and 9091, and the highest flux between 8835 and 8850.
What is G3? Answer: 19.3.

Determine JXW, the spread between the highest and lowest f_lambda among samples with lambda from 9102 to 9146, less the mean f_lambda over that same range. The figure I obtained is -17.8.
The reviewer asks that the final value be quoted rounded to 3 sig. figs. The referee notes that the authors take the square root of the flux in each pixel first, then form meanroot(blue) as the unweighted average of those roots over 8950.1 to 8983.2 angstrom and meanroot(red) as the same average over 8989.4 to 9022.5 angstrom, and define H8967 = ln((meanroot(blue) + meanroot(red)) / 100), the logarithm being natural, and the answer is -2.45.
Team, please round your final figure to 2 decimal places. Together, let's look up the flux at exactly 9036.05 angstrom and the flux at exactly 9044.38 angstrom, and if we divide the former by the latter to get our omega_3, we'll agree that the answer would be 1.02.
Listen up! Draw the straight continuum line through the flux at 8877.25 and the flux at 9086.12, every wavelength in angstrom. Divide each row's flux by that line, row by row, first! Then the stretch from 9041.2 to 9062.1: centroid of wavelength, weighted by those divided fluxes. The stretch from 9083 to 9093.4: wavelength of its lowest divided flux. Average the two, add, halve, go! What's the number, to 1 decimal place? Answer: 9072.1 angstrom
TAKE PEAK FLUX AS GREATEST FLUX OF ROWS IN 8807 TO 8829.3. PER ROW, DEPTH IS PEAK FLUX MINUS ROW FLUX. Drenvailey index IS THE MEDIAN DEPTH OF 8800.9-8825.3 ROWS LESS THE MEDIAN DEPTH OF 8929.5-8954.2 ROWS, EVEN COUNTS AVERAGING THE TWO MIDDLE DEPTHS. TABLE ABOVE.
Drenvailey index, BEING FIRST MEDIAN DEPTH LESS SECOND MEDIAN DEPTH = -0.6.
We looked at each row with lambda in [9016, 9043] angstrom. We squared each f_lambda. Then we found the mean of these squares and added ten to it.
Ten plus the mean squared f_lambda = 376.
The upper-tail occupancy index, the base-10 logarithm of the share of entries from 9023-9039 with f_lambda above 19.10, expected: -0.12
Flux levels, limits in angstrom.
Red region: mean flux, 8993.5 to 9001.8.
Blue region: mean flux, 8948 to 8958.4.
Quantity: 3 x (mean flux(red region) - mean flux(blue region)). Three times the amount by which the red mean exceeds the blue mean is -4.5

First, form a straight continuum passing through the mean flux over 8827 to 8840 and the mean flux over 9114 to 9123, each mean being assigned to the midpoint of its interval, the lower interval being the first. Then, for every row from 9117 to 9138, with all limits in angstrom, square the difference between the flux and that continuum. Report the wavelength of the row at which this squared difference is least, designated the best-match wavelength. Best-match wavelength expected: 9123.86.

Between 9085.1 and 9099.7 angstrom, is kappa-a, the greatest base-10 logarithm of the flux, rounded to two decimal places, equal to 1.28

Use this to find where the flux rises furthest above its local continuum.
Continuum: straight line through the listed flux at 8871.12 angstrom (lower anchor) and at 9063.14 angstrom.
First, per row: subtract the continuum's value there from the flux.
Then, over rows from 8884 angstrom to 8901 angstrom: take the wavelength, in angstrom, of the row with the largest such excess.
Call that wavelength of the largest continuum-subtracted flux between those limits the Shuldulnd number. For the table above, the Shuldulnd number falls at 8891.57 angstrom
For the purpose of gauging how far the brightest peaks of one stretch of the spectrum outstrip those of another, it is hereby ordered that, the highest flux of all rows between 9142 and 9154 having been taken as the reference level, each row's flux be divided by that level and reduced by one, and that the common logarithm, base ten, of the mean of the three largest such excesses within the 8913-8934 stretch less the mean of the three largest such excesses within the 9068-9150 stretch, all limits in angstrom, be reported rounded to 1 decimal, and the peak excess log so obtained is -1.1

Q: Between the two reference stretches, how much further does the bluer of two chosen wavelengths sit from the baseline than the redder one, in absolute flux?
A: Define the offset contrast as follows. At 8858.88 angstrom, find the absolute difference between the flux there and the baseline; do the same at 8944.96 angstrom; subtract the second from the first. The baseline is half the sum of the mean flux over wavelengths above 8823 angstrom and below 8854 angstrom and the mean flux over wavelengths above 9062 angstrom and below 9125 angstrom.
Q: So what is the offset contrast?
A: 0.10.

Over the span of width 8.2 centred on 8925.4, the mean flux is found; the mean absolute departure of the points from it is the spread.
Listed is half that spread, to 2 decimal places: 0.39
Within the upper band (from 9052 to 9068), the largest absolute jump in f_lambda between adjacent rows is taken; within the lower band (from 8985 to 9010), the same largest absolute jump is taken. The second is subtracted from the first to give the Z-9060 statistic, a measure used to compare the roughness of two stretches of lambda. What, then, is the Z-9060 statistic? -0.20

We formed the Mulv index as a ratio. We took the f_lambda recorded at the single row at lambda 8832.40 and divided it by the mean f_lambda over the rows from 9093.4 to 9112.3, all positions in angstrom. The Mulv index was 1.00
